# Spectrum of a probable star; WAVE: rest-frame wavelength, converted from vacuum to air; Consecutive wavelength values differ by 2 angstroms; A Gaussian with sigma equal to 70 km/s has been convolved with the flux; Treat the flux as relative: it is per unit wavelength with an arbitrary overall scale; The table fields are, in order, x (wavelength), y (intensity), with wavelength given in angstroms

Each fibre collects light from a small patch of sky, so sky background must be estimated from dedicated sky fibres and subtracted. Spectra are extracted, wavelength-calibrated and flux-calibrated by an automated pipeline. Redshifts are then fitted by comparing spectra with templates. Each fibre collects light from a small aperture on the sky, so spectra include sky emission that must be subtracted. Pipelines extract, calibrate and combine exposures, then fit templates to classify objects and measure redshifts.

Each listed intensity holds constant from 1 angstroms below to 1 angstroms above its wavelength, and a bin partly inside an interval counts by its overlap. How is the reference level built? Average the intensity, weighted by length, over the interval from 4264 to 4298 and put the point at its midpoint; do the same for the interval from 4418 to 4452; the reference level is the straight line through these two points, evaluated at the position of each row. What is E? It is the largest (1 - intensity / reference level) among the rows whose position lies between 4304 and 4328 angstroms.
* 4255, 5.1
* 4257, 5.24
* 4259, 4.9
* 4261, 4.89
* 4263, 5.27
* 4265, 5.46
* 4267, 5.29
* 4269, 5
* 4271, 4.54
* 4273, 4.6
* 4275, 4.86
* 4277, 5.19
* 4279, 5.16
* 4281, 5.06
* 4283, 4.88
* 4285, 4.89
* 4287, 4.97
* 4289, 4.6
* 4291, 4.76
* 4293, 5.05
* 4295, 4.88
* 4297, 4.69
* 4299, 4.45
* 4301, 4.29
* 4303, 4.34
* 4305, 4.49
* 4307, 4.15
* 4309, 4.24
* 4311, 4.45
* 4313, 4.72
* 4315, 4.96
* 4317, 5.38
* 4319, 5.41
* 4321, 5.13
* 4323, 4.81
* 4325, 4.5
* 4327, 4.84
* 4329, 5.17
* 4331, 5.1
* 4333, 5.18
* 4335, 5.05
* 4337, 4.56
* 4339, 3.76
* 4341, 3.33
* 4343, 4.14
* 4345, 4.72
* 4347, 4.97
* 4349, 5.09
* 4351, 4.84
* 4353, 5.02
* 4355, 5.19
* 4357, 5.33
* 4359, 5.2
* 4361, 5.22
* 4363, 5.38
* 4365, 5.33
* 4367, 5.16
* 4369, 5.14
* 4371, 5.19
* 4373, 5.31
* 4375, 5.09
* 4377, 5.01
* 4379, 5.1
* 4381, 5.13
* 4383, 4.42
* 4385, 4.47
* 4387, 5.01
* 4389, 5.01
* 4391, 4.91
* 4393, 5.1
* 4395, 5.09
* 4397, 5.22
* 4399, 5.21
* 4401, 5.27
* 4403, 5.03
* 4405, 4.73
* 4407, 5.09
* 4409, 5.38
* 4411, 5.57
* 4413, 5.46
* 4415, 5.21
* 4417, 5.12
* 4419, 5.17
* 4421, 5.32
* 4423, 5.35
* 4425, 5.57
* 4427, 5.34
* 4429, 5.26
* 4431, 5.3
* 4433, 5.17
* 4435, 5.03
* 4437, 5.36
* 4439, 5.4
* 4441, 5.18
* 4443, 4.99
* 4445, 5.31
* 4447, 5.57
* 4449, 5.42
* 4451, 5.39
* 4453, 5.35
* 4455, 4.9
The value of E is 0.17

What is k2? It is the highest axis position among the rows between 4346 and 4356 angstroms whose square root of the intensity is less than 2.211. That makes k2 4351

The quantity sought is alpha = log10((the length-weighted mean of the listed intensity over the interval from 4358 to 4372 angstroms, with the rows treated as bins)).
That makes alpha 0.719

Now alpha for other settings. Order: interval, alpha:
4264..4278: 0.698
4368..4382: 0.711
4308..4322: 0.690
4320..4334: 0.696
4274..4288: 0.699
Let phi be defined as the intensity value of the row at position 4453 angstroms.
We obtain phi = 5.35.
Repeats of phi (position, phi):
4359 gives 5.2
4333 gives 5.18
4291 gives 4.76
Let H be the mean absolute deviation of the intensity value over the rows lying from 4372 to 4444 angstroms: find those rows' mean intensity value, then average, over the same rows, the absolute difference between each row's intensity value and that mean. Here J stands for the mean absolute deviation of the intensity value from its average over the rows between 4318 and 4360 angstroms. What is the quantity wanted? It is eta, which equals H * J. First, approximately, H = 0.18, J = 0.38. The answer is 0.07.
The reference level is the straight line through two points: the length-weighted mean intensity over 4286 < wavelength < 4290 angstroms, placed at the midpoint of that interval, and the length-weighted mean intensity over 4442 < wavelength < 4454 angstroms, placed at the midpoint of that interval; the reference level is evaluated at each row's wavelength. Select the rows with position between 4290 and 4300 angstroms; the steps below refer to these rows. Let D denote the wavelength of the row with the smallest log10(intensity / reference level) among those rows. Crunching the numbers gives 4299 angstroms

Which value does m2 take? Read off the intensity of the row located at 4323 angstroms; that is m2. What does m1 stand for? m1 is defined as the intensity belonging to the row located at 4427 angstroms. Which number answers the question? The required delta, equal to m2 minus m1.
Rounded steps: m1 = 5.34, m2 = 4.81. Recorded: -0.5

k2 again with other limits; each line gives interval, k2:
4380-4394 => 4385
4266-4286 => 4283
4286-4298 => 4297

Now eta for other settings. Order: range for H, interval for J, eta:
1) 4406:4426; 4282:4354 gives 0.05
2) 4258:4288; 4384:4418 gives 0.04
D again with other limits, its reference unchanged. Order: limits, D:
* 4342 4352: 4343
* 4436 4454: 4443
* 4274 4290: 4289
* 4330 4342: 4341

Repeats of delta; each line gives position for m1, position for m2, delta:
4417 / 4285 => -0.2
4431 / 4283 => -0.4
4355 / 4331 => -0.1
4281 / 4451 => 0.3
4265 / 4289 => -0.9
